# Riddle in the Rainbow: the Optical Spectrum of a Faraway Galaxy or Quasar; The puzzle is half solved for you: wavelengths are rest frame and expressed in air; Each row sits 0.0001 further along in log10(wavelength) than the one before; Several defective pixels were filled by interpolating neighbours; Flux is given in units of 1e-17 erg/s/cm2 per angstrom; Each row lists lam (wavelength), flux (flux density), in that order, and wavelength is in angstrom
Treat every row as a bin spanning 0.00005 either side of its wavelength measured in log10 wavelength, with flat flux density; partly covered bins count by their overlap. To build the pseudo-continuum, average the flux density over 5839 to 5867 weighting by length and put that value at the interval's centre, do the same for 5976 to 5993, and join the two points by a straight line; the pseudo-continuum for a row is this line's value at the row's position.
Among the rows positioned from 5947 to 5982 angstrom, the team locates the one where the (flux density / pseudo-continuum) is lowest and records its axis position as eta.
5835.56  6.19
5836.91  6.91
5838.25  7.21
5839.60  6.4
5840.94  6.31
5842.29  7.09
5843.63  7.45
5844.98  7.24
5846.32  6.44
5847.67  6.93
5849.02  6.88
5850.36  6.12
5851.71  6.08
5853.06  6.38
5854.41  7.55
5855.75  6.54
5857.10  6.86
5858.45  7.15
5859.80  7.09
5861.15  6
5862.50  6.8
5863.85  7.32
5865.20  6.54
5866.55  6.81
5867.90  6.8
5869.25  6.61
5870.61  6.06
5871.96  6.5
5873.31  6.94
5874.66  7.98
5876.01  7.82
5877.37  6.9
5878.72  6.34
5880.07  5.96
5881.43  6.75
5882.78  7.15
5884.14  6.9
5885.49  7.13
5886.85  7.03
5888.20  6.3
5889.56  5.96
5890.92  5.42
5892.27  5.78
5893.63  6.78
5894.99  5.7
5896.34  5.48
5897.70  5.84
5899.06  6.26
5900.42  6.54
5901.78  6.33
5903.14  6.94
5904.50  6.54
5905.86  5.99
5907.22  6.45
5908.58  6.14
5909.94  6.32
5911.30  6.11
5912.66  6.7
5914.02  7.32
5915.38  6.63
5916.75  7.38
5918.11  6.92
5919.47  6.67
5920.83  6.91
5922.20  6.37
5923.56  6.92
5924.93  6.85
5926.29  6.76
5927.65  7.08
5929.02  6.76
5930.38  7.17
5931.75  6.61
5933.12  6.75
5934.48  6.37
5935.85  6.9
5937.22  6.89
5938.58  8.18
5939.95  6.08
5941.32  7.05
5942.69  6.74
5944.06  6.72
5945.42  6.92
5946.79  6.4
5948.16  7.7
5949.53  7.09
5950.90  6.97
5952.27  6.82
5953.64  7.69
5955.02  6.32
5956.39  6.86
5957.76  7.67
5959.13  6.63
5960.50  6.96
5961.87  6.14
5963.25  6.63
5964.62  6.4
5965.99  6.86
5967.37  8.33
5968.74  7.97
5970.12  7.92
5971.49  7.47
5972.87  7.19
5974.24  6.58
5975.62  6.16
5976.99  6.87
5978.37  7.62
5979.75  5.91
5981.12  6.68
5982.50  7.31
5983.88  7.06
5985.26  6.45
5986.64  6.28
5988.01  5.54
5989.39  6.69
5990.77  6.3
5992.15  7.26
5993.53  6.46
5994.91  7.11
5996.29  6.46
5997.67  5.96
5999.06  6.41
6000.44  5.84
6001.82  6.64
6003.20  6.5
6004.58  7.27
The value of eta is 5979.75 angstrom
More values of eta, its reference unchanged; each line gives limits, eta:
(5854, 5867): 5861.15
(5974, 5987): 5979.75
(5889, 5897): 5890.92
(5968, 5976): 5975.62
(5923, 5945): 5939.95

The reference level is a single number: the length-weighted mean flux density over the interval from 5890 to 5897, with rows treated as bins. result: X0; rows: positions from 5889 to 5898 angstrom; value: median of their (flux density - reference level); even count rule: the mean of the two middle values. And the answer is -0.06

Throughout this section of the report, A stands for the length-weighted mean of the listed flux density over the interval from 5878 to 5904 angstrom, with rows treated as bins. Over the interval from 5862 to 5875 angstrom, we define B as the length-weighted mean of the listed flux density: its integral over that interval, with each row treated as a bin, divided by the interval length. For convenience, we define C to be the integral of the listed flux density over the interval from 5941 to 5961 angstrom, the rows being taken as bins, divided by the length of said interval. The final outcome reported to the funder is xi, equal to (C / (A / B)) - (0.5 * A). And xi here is 4.3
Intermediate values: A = 6.35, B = 6.81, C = 7.0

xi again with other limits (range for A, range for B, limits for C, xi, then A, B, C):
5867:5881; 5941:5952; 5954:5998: 3.6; 6.79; 6.94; 6.8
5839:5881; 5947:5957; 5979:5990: 3.4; 6.77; 7.03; 6.5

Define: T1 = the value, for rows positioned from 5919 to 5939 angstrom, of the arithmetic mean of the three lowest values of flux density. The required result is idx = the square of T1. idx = 42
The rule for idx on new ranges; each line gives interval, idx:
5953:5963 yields 40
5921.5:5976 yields 38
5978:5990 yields 35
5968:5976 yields 44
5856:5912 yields 31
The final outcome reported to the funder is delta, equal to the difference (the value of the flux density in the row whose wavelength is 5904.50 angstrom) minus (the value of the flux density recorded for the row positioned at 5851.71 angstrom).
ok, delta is 0.46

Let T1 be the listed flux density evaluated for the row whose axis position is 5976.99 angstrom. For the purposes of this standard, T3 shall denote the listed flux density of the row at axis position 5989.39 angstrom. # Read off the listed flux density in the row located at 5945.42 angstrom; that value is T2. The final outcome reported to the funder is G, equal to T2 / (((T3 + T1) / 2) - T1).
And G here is -77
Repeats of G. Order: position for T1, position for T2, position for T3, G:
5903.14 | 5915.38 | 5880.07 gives -14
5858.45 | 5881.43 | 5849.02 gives -50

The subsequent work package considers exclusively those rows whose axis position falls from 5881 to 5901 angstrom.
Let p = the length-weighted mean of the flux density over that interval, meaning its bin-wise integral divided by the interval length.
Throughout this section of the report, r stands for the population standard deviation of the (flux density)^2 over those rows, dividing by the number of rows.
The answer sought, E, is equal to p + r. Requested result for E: 13.8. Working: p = 6.3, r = 7.4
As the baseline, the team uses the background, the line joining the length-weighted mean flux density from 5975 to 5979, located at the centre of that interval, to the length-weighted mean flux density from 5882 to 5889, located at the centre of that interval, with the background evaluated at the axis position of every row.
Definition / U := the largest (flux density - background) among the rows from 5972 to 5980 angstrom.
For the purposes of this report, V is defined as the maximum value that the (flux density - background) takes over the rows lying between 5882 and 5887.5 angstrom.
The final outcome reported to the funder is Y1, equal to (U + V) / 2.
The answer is 0.5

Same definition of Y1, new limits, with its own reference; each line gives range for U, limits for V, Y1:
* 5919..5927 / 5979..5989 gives 0.2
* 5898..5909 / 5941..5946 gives 0.1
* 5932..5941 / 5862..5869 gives 0.9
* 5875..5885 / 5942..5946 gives 0.5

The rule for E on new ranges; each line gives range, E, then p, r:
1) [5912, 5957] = 12.8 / 6.9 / 5.9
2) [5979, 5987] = 12.9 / 6.6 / 6.2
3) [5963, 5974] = 16.9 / 7.3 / 9.6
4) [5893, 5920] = 12.7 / 6.5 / 6.3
